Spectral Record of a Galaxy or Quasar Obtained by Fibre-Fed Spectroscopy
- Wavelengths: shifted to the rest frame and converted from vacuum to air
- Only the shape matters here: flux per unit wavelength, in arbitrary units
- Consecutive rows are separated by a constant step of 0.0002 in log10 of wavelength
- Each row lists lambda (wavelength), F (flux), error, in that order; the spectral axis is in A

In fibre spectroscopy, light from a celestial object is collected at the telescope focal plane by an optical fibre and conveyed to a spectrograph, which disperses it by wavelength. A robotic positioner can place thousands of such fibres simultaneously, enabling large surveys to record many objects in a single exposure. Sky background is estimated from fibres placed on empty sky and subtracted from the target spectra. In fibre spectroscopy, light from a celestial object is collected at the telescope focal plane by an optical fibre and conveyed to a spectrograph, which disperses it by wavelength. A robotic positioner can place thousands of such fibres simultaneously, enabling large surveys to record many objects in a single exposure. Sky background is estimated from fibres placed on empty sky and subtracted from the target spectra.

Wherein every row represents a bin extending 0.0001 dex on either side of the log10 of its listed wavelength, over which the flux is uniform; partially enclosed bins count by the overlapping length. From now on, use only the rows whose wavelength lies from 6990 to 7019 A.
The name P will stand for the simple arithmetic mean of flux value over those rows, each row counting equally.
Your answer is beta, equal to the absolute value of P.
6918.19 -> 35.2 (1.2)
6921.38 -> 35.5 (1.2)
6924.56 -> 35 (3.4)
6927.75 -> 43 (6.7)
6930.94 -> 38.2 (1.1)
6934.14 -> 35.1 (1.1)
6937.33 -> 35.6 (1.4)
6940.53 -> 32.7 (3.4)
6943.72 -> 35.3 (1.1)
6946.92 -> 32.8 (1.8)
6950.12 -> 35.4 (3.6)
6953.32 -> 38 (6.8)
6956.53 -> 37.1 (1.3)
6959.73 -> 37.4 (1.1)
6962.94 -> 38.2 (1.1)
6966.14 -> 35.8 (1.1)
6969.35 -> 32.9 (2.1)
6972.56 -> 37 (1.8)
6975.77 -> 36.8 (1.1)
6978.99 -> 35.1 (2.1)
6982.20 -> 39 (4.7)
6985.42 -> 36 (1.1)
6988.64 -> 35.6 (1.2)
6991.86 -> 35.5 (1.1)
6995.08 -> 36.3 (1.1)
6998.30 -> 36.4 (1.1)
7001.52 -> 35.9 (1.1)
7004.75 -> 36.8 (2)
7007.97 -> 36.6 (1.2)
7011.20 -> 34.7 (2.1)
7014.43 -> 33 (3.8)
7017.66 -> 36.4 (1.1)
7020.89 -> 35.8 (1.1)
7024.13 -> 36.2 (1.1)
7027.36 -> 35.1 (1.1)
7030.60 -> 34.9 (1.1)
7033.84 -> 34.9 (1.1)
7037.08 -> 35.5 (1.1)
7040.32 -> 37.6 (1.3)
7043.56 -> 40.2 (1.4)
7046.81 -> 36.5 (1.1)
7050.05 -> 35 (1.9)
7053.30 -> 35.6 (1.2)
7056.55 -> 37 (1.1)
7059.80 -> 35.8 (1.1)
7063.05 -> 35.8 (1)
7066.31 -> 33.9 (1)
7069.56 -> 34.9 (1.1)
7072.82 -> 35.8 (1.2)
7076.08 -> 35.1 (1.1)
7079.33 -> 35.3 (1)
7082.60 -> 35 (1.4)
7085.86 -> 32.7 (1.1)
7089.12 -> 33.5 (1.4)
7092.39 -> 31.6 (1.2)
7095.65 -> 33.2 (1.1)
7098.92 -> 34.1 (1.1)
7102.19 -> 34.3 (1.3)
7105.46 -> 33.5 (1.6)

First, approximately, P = 35.7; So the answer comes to 35.7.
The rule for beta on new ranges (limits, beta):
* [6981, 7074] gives 36.0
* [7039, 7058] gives 37.0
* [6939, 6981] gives 35.7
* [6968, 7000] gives 36.1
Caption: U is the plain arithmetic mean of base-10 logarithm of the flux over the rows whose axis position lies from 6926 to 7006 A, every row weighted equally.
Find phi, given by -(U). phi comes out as -1.559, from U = 1.56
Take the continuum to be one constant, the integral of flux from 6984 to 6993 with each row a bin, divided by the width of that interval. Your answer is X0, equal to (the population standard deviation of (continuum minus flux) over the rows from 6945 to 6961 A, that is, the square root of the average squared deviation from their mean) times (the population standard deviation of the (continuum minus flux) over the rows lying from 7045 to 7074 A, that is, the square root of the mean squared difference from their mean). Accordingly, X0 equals 1.6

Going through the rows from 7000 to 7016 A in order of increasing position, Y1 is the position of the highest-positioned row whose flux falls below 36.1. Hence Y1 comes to 7014.43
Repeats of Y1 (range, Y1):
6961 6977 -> 6969.35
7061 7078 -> 7076.08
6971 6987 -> 6985.42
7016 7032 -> 7030.60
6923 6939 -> 6937.33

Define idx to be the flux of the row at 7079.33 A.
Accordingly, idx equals 35.3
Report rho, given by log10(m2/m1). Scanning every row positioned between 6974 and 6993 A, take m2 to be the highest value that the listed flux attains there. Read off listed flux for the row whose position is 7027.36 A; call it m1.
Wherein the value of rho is 0.046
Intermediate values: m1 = 35.1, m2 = 39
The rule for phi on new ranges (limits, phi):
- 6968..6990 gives -1.556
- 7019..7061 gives -1.558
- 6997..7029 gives -1.552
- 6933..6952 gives -1.537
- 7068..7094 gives -1.534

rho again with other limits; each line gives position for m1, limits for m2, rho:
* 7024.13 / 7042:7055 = 0.046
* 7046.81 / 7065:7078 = -0.008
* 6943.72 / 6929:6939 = 0.034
